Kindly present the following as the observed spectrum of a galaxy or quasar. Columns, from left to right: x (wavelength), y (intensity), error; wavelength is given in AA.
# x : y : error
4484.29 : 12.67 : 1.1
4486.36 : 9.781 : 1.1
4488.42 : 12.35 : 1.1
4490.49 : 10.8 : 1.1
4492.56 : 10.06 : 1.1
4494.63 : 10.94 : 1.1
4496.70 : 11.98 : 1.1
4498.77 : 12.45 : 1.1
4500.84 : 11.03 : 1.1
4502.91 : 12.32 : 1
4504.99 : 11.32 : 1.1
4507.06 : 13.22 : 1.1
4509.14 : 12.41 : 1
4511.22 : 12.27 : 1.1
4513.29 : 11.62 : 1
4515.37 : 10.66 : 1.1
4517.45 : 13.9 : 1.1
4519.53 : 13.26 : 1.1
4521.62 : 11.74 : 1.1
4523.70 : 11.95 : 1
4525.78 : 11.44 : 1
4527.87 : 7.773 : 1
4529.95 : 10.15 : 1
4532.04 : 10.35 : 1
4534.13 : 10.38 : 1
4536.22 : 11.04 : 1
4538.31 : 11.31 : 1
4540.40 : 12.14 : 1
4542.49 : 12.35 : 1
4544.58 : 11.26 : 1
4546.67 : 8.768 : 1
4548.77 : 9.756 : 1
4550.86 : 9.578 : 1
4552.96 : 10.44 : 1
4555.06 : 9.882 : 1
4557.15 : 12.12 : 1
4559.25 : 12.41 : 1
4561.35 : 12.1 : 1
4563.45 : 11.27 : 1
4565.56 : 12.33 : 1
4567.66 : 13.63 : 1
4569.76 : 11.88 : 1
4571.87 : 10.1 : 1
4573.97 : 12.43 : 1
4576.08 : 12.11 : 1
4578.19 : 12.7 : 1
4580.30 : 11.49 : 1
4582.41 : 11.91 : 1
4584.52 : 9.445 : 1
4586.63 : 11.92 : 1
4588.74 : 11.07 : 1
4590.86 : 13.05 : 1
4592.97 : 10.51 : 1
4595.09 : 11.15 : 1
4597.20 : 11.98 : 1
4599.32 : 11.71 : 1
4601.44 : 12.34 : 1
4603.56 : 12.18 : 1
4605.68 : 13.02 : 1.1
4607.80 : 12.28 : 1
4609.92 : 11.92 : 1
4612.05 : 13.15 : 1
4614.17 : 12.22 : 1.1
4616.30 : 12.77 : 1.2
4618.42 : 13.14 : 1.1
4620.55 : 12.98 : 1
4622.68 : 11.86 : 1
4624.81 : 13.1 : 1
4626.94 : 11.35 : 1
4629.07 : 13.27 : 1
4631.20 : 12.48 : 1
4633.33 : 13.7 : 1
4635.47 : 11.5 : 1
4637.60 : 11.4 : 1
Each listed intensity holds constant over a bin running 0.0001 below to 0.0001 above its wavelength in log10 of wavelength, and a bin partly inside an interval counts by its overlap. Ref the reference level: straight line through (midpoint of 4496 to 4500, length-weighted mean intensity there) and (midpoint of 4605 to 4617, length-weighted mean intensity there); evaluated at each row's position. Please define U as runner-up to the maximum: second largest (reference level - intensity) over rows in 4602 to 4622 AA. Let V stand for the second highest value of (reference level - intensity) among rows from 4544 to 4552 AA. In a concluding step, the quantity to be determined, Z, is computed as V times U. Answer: 0.9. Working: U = 0.3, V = 2.77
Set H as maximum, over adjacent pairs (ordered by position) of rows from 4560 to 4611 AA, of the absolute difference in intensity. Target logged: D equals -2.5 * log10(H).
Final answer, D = -1.01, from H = 2.5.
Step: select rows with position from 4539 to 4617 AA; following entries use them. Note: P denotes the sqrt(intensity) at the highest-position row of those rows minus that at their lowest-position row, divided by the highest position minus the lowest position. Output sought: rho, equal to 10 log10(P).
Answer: -29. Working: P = 0.001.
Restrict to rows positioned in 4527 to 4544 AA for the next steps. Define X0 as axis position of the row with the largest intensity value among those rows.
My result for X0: 4542.49 AA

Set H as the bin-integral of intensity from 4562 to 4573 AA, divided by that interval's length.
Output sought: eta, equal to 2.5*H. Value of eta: 29.6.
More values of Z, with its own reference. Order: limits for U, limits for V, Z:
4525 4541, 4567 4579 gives 1.1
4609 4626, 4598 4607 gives 0.2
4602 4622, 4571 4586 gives 0.8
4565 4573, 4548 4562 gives 1.4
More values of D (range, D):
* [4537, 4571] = -0.99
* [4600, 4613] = -0.22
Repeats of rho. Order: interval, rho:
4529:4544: -16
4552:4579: -19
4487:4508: -22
